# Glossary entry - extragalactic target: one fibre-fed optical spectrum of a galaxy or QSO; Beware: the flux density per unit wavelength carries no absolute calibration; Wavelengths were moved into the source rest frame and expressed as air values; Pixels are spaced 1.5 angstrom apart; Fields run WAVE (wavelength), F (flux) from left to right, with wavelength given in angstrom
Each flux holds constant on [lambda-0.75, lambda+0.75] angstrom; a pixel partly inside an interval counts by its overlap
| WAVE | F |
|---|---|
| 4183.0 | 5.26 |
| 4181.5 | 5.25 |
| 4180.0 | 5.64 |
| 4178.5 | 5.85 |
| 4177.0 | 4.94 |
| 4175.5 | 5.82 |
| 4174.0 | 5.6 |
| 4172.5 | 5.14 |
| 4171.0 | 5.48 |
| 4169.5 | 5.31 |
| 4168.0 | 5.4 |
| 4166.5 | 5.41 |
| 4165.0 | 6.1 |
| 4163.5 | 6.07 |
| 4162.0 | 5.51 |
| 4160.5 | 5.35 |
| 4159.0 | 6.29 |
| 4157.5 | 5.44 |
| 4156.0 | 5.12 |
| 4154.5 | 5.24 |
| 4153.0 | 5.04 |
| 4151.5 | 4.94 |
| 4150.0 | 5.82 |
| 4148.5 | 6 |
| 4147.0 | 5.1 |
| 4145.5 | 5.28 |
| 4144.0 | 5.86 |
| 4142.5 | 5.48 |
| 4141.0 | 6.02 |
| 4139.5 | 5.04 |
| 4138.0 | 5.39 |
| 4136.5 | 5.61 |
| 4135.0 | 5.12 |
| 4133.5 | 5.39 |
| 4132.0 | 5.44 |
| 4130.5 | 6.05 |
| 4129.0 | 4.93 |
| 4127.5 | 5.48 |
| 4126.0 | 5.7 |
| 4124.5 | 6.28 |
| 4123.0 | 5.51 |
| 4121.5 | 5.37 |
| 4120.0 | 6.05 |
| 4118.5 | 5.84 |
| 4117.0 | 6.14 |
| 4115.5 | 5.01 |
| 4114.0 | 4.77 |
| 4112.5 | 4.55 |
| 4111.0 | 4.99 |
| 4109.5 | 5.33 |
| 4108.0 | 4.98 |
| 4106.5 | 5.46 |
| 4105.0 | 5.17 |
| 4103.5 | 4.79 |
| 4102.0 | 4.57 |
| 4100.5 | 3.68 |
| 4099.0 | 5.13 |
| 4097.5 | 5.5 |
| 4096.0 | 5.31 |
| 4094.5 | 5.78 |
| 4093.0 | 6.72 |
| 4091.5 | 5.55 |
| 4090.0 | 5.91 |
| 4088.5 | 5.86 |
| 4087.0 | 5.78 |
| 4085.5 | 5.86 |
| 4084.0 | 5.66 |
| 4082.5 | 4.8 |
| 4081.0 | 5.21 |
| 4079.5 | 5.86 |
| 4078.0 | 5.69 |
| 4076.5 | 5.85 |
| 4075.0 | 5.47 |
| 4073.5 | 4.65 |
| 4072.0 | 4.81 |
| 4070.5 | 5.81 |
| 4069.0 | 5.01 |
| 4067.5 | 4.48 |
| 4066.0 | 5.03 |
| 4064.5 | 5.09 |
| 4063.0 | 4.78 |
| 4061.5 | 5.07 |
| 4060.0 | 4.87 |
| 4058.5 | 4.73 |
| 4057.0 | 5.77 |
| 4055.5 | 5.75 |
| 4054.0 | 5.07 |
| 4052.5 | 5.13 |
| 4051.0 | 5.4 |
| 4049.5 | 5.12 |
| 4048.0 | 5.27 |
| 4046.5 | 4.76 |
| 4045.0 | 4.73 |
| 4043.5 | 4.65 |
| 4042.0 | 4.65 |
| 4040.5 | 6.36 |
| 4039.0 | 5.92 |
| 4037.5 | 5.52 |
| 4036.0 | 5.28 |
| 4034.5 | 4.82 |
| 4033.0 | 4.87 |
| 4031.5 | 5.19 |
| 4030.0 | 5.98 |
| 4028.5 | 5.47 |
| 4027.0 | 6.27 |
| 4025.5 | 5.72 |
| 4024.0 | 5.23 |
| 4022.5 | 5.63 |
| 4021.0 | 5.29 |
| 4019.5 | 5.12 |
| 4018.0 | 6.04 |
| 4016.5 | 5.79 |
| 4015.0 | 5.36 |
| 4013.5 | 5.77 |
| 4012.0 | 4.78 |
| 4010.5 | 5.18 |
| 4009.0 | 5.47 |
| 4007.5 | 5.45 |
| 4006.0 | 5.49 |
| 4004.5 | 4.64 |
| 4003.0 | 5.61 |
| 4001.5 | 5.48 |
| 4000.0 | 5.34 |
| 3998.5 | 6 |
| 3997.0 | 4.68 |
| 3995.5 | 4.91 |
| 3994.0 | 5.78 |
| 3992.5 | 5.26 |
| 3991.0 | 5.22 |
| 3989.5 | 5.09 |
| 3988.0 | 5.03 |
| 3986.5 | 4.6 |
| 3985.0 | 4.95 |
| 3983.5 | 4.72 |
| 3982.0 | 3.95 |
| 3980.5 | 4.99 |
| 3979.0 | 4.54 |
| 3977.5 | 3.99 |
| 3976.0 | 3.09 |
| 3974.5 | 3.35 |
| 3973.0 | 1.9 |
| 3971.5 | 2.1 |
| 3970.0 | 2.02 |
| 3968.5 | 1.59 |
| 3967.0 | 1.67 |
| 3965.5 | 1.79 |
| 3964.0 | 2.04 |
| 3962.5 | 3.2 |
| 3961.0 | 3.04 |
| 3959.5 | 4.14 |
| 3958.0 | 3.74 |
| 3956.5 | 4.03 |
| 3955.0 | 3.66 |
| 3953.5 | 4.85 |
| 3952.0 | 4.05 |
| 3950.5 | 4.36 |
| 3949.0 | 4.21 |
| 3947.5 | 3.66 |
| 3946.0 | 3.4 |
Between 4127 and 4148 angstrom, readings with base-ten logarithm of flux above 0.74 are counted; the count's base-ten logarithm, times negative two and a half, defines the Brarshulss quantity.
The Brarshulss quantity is -1.5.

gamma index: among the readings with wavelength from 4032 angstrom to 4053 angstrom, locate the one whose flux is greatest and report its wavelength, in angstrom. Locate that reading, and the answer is 4040.5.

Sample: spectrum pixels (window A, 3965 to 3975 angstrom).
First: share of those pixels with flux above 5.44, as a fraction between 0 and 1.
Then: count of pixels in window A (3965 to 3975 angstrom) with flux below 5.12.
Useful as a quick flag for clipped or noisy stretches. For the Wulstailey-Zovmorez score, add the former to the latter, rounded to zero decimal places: 7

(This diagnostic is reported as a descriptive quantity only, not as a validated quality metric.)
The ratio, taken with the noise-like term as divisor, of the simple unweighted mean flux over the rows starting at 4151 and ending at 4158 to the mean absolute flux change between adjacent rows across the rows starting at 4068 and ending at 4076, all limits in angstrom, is 7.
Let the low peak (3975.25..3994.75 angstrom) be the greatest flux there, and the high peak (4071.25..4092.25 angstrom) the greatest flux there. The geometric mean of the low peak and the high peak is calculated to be 5.8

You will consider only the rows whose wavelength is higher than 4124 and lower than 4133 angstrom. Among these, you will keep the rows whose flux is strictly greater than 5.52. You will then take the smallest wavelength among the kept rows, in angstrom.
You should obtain 4124.5 angstrom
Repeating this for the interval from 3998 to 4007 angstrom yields 3998.5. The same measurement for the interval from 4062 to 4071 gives 4070.5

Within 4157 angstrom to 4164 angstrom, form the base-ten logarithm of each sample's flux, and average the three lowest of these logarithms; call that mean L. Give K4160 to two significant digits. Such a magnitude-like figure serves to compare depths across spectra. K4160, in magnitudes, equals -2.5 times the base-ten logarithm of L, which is 0.33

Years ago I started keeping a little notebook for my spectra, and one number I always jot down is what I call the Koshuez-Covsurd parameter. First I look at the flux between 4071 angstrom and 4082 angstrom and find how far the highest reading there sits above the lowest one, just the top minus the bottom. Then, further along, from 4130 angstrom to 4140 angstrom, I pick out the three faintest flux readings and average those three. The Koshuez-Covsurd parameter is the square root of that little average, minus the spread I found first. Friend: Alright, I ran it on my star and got 1.07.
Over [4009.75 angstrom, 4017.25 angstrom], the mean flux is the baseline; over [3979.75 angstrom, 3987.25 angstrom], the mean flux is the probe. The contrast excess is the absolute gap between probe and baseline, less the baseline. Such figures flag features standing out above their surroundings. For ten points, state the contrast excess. -4.6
